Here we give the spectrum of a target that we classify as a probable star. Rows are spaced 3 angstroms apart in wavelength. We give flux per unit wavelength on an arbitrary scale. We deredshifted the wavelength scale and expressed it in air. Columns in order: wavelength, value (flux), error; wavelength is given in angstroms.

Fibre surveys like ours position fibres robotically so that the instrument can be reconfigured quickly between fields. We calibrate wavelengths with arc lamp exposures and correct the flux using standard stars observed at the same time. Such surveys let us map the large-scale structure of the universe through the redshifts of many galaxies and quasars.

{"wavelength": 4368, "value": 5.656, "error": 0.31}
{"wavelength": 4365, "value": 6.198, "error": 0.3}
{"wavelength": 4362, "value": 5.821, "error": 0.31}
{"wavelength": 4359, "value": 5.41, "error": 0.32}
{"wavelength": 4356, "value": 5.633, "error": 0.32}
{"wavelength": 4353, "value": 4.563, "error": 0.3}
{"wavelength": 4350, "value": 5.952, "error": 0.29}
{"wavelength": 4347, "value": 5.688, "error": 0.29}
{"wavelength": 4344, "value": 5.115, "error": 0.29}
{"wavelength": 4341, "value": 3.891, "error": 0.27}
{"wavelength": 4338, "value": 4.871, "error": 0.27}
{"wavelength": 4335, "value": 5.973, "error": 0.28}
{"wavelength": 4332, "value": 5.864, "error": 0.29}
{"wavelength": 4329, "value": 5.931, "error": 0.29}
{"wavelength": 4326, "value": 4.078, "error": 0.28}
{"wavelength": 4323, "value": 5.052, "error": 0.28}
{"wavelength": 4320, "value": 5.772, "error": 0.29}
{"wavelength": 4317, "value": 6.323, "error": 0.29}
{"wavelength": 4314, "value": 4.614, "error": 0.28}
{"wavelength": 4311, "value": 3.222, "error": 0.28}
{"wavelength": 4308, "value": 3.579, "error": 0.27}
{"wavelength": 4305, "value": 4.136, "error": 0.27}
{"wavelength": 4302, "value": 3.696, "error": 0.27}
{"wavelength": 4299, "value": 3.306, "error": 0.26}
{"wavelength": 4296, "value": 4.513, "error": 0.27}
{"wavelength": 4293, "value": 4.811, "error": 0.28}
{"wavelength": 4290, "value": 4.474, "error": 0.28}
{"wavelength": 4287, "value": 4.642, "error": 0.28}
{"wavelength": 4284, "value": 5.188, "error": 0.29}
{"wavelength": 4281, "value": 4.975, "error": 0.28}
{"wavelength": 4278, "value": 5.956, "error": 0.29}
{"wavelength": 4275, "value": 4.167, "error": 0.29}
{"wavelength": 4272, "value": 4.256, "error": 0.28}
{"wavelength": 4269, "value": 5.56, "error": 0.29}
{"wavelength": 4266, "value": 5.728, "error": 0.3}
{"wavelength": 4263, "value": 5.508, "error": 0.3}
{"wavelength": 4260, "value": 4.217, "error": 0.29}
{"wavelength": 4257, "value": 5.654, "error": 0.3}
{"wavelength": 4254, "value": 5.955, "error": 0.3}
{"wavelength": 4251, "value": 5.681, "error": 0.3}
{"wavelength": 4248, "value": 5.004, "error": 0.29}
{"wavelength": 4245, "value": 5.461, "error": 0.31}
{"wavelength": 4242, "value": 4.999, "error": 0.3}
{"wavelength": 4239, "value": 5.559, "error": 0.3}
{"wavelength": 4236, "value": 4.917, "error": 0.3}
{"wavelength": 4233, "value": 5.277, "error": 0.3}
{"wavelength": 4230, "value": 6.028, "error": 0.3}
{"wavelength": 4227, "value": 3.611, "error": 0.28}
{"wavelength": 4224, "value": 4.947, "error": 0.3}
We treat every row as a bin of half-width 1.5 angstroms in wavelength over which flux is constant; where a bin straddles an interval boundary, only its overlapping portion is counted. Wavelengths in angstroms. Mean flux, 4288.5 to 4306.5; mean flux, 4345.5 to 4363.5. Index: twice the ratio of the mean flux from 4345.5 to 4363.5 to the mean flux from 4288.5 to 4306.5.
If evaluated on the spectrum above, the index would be 2.7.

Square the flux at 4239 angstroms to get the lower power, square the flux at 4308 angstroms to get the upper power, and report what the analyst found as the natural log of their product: 6.0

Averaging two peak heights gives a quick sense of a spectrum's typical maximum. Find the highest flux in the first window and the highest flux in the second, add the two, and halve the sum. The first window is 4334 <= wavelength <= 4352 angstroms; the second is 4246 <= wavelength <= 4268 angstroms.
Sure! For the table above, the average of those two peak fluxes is 5.96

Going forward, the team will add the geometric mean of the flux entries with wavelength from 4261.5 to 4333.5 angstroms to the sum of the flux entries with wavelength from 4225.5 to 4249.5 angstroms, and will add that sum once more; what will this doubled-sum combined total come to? 86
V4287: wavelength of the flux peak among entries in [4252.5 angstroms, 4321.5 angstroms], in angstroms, 4317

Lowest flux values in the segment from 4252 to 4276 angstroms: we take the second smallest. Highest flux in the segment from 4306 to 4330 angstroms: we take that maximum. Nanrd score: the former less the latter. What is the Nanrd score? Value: -2.1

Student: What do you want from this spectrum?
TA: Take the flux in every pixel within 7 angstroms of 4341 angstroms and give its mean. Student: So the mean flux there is 5.1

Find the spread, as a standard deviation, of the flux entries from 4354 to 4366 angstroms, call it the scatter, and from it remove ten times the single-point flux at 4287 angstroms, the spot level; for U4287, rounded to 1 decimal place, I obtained -46.1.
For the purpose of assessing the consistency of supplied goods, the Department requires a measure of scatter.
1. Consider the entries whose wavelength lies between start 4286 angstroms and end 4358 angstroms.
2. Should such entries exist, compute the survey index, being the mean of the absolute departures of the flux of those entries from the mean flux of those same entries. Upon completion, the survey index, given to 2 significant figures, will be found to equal 0.76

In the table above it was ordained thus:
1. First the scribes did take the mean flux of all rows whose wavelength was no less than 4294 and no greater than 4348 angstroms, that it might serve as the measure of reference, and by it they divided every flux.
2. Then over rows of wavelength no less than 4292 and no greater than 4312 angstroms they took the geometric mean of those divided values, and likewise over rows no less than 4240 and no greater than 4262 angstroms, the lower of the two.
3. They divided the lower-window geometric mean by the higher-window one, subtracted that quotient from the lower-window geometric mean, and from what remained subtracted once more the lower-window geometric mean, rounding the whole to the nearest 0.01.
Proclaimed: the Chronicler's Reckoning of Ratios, -1.36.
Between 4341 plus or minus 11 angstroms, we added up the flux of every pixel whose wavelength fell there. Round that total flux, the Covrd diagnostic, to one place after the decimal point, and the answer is 37.4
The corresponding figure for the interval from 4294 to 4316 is 27.1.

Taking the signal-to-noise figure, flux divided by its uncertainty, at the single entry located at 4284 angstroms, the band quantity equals 17.9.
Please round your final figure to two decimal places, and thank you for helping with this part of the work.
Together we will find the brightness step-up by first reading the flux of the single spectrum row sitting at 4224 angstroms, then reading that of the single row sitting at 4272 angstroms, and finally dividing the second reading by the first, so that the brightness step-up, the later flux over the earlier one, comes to 0.86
